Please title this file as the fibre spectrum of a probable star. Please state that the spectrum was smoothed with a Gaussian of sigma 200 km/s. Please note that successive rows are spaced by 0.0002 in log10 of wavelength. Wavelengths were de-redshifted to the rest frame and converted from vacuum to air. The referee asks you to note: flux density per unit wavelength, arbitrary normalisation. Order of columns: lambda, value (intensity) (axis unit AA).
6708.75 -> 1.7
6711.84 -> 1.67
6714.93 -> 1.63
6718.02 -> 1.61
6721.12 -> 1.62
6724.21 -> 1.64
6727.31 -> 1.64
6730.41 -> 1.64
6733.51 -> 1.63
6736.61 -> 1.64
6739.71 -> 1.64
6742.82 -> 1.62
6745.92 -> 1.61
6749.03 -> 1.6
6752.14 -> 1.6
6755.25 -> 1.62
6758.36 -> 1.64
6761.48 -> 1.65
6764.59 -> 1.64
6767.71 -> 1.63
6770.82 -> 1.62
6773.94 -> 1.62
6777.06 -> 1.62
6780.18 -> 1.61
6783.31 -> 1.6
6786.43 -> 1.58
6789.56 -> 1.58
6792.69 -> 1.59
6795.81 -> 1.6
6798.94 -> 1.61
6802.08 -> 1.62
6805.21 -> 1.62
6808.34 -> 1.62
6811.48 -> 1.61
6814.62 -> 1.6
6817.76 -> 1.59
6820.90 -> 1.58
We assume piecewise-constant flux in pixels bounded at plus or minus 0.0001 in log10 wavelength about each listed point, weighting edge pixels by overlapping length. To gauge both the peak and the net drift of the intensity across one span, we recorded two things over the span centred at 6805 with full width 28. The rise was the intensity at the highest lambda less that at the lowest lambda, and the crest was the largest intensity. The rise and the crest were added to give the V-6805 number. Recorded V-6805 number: 1.62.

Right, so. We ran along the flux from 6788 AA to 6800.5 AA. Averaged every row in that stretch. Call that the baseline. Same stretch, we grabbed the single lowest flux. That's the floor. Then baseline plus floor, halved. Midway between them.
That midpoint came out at 1.59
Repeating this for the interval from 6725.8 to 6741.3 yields 1.63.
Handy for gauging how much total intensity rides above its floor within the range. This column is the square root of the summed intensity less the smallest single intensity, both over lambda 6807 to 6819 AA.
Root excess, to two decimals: 2.20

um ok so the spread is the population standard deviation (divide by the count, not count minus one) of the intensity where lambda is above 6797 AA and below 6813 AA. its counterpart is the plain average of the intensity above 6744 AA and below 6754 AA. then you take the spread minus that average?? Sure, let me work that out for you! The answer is -1.60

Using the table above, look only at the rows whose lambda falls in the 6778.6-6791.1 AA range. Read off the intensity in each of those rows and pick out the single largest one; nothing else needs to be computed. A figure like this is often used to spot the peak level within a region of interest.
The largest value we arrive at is 1.61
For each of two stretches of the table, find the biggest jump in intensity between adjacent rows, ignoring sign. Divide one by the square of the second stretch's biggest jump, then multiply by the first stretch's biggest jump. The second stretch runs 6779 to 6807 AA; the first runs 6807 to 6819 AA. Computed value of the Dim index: 25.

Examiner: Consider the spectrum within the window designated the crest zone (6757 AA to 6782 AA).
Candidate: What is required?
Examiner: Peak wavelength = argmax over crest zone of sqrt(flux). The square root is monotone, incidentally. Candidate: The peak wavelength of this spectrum 6761.48 AA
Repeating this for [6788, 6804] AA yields 6802.08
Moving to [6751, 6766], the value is 6761.48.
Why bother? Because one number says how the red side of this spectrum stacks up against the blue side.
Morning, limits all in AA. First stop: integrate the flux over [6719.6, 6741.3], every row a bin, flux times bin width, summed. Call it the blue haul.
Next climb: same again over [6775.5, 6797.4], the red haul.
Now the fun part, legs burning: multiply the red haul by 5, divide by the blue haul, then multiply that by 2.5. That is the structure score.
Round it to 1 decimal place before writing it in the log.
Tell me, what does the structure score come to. 12.3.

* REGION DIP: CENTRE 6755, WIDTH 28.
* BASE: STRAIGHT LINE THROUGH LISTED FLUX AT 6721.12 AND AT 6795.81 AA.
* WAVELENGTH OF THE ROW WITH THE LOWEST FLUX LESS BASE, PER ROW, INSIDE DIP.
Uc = 6749.03 AA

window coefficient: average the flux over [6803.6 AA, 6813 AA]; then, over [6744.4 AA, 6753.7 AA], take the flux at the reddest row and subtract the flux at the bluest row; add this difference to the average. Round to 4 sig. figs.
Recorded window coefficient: 1.607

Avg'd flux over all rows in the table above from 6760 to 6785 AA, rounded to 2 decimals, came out 1.62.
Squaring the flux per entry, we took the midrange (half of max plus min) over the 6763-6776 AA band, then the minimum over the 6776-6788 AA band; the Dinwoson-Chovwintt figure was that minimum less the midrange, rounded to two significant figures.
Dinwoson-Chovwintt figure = -0.16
